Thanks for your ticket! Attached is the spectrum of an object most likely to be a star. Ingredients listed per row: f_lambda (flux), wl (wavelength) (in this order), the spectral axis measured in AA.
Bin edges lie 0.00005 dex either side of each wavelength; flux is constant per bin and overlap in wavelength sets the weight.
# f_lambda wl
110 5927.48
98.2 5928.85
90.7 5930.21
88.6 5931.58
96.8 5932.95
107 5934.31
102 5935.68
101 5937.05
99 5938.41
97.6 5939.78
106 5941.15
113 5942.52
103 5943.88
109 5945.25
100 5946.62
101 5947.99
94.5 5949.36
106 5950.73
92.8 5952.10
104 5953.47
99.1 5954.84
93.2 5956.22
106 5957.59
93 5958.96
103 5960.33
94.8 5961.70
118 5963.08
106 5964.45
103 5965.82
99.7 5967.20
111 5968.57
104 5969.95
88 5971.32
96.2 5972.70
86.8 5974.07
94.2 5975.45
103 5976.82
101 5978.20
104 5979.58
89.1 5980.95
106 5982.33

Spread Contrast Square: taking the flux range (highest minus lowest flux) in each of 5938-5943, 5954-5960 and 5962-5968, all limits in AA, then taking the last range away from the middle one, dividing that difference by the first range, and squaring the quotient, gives 0.12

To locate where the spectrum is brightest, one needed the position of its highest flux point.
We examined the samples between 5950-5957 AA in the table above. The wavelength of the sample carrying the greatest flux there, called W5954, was 5950.73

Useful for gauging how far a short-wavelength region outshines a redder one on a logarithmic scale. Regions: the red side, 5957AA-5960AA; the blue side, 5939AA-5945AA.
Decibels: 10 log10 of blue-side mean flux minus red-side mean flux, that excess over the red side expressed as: 7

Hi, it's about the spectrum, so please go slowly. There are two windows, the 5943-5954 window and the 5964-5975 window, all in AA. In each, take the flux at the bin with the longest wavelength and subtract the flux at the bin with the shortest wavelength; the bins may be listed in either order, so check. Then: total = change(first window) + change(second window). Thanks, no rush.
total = -18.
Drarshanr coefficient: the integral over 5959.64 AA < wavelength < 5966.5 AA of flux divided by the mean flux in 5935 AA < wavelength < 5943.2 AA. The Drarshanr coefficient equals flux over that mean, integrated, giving 6.99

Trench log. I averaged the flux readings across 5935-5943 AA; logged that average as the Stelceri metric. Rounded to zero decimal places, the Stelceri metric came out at 103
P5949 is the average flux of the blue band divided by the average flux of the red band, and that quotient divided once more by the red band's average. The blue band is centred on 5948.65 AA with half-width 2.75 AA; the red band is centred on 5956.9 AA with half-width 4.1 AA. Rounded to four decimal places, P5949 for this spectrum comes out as 0.0101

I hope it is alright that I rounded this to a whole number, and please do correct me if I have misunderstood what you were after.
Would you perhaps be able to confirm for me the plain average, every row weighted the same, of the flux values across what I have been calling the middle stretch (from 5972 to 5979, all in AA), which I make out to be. 96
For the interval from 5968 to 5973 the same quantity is 100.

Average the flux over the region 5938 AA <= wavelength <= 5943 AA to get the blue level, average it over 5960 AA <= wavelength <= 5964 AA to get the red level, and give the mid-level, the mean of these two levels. 105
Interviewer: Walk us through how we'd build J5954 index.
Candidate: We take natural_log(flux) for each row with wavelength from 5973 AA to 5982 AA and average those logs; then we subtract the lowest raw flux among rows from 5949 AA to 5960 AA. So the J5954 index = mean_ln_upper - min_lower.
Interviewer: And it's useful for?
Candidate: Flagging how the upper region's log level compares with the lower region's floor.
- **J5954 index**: -88.2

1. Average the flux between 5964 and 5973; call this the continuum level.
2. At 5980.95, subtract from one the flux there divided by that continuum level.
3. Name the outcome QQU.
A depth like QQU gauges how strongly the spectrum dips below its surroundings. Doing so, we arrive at 0.12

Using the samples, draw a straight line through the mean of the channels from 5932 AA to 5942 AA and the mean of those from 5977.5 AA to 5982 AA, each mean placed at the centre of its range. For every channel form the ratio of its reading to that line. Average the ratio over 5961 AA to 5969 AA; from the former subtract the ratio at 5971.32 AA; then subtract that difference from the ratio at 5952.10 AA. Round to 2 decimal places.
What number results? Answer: 0.76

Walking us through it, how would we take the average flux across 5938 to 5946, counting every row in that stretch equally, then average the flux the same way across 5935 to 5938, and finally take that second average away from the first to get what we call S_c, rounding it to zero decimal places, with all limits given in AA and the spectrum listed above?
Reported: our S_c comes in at 3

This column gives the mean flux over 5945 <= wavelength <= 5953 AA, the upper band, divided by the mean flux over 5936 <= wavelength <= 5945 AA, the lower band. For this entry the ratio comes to 0.97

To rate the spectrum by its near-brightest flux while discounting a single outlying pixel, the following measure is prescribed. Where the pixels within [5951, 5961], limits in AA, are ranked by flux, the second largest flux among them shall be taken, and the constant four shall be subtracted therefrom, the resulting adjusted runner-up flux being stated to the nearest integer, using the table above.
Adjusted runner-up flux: 100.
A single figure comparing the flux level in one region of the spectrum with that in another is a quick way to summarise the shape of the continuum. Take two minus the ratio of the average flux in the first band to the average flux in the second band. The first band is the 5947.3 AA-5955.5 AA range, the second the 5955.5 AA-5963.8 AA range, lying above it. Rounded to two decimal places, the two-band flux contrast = 1.02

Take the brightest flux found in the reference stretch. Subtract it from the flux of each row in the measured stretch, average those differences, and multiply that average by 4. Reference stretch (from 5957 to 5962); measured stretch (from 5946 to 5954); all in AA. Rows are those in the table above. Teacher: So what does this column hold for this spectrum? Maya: -25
